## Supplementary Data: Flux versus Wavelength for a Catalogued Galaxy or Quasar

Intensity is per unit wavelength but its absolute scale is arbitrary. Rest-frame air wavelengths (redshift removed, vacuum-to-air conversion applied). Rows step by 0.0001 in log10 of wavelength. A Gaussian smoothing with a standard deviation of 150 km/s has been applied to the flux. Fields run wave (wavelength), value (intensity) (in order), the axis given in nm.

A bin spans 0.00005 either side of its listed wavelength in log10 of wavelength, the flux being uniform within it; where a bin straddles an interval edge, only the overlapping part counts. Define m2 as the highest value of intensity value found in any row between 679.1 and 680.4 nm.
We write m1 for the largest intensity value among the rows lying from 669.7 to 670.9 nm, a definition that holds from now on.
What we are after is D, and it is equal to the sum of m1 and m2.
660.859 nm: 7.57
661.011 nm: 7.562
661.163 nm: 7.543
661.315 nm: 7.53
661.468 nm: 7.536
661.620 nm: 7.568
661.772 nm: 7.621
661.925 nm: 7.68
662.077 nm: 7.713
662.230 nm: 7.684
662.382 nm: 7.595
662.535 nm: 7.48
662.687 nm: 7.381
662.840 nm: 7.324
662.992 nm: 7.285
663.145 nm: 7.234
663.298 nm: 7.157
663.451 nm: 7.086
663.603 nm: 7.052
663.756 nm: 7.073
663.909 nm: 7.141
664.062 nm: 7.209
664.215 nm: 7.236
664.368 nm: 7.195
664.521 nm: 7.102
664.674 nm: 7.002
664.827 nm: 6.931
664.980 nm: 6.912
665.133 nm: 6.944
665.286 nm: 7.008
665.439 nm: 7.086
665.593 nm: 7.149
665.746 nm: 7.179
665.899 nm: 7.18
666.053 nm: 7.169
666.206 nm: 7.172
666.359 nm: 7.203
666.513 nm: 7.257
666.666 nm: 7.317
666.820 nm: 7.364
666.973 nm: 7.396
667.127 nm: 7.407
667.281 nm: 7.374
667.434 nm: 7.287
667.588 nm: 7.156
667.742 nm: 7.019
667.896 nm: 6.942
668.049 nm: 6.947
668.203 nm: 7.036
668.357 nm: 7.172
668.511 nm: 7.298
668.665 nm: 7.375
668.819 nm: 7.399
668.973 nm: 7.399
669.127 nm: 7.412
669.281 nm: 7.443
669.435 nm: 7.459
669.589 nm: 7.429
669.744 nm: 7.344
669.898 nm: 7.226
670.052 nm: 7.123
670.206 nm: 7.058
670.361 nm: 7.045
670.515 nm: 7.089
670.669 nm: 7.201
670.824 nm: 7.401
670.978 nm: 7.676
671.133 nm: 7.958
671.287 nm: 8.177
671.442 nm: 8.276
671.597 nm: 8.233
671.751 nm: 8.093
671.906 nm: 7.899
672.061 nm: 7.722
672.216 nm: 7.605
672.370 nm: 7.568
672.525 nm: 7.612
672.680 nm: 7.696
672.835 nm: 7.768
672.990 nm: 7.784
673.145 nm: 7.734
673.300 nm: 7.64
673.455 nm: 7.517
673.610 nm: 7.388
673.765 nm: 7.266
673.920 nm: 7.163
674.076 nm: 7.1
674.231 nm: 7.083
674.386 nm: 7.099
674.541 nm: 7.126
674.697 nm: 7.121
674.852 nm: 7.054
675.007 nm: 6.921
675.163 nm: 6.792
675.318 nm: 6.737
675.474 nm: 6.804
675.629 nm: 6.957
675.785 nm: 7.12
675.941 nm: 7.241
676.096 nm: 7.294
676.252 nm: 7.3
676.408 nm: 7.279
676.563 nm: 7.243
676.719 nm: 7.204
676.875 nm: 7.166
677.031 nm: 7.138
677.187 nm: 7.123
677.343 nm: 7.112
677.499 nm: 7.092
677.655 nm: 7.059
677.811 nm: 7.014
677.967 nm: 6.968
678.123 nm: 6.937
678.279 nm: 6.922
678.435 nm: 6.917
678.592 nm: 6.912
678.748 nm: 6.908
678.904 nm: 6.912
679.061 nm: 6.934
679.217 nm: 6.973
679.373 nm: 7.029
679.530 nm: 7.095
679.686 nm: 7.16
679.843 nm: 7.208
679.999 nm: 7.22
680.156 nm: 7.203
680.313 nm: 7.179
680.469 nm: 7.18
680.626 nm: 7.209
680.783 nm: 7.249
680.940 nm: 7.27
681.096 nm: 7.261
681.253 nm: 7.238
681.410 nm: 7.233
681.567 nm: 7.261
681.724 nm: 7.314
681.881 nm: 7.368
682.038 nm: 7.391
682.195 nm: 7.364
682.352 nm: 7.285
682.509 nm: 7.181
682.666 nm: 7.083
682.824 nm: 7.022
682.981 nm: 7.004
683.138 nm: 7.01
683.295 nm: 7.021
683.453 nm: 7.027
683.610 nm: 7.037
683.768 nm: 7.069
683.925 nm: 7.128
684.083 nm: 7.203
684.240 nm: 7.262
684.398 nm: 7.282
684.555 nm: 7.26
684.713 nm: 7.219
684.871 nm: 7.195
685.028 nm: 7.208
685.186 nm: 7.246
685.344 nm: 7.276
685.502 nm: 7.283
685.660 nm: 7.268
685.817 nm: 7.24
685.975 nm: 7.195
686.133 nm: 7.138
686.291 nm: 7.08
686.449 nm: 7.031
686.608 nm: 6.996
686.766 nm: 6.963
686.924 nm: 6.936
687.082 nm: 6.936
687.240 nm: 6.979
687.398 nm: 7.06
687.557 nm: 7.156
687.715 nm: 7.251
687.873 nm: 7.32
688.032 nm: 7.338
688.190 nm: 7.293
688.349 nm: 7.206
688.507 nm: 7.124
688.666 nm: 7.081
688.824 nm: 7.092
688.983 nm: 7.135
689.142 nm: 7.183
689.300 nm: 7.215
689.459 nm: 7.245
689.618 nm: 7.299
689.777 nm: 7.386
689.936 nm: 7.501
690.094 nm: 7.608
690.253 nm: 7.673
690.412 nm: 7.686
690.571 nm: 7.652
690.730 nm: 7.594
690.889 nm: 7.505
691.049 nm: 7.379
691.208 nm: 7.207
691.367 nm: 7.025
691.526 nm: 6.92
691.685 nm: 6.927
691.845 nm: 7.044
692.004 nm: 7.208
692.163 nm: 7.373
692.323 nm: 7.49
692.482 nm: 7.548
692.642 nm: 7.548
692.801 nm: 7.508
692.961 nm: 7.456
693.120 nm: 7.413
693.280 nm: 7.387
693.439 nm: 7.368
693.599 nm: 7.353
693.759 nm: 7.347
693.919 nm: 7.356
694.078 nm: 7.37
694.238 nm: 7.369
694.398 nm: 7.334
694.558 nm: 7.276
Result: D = 14.6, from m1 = 7.401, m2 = 7.22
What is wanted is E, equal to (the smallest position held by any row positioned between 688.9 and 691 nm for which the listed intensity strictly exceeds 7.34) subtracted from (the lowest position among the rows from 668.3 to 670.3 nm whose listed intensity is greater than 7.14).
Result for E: -21.42 nm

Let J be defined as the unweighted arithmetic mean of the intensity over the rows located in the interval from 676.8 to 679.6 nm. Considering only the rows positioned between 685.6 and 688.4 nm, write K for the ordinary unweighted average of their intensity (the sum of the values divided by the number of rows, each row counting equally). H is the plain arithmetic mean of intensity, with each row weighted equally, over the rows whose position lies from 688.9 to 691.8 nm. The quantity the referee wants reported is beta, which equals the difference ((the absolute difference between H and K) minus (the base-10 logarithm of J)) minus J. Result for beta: -7.65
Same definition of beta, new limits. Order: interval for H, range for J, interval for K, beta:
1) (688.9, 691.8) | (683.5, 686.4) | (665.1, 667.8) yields -7.92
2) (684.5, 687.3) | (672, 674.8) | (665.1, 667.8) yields -8.25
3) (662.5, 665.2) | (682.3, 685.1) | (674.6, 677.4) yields -7.93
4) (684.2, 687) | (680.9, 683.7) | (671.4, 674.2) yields -7.54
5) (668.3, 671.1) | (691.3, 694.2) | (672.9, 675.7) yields -8.05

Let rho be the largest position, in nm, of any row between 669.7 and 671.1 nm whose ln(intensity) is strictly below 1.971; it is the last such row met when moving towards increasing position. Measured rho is 670.515 nm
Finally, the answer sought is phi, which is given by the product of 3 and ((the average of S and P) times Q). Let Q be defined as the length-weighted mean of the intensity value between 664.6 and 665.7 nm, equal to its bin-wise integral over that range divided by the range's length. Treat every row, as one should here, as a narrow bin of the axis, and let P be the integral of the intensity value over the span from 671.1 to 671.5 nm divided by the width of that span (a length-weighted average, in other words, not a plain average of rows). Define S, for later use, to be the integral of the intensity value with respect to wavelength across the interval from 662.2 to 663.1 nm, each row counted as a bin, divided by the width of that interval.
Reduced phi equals 164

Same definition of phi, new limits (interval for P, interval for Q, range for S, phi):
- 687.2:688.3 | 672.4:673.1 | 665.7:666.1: 166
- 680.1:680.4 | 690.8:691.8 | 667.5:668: 153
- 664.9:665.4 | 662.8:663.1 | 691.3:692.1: 153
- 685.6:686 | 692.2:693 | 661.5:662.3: 168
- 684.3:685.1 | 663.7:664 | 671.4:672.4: 162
